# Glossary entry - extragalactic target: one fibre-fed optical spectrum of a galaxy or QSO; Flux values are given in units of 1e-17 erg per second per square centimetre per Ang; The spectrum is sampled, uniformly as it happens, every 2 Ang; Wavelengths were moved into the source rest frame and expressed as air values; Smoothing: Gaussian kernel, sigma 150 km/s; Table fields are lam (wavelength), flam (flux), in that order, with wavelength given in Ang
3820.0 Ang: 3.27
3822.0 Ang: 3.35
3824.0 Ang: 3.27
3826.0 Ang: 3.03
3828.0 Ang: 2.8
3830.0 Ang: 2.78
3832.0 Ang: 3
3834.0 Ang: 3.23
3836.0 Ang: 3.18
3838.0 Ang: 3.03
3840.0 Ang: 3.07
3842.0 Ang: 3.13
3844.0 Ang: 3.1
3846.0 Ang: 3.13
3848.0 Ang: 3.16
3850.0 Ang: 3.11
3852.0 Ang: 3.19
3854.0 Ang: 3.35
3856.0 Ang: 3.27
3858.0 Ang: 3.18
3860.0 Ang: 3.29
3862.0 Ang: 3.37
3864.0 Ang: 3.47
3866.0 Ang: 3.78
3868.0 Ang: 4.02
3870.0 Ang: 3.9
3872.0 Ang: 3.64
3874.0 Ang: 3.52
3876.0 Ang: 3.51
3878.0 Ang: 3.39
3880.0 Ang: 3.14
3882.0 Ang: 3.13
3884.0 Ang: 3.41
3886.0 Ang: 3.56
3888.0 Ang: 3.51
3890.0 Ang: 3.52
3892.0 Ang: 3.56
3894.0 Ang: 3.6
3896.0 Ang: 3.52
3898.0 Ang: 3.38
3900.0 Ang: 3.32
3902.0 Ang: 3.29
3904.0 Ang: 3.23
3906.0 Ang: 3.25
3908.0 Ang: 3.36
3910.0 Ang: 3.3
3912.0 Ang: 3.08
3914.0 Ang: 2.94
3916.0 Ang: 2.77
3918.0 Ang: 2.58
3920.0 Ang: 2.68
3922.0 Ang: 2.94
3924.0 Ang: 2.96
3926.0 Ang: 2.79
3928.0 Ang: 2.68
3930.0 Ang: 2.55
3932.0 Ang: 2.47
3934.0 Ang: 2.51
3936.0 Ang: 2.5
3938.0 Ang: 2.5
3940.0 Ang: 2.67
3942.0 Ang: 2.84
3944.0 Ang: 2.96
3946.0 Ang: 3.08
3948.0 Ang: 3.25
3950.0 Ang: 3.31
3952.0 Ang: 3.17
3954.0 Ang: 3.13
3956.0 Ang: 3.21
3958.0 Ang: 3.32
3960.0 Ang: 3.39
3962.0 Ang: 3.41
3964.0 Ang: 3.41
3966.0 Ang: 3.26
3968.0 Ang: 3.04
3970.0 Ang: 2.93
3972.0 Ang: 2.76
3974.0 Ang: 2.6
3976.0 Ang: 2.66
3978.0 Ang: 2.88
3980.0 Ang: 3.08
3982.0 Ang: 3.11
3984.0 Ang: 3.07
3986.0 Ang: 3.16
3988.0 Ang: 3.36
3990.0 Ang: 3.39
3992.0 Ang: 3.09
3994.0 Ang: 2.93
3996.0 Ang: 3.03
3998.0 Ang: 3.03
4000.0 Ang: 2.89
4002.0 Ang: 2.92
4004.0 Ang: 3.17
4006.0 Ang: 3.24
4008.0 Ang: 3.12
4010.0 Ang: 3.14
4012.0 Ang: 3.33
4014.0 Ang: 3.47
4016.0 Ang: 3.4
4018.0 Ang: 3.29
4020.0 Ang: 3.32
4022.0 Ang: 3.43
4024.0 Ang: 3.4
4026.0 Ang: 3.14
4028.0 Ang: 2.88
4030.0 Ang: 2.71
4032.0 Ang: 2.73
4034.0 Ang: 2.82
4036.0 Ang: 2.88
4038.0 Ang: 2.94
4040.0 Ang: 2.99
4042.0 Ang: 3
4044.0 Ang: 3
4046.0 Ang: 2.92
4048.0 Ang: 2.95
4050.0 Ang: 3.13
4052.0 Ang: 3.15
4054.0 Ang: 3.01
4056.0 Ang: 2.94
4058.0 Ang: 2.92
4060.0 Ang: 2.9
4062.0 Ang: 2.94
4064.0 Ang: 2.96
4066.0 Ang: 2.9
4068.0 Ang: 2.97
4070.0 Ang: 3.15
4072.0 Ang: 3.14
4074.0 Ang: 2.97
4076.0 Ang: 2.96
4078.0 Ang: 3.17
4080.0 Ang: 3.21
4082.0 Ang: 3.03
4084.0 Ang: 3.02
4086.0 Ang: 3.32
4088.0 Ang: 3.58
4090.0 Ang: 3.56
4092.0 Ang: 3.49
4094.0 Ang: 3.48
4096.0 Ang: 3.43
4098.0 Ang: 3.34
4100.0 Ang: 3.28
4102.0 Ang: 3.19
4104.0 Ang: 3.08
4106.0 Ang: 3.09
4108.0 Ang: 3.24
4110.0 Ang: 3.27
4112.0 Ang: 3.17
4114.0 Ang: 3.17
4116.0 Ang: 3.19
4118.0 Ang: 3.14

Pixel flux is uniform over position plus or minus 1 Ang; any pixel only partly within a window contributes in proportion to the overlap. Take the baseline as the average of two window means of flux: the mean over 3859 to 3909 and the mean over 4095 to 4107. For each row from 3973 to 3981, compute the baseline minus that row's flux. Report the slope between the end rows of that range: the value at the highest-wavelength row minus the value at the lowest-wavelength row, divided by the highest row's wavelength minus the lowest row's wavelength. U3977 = -0.08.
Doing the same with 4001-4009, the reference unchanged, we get -0.03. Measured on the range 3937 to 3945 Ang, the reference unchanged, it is -0.08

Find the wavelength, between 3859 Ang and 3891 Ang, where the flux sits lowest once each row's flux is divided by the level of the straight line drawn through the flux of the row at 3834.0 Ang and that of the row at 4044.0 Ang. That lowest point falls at 3882.0 Ang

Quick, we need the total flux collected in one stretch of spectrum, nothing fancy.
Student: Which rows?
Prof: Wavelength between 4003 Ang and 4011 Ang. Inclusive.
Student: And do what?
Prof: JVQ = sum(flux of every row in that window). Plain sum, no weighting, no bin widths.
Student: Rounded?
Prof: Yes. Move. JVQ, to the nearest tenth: 12.7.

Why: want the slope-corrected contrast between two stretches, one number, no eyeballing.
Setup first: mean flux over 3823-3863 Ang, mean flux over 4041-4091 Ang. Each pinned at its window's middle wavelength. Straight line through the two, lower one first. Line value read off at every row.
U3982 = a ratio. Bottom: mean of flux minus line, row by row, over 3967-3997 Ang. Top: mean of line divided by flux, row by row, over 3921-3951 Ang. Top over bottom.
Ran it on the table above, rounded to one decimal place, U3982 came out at -12.6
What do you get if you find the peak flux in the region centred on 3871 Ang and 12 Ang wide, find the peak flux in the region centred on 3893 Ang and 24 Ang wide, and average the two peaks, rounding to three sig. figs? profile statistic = 3.81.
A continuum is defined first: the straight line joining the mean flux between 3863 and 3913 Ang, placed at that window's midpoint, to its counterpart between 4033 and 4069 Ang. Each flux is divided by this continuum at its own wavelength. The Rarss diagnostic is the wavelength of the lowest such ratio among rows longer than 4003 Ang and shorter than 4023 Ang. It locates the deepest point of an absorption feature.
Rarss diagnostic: 4008.0 Ang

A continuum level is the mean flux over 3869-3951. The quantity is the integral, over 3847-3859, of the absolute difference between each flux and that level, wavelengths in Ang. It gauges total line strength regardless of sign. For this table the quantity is 1.1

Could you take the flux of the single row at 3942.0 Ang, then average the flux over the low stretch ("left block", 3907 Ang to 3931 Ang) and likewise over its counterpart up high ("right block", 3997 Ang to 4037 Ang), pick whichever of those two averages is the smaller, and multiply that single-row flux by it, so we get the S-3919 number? 8.2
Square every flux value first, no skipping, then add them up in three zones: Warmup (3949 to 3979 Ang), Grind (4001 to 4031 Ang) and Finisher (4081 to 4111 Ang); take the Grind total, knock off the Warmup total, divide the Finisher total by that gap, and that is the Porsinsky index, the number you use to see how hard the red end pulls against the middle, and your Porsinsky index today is 18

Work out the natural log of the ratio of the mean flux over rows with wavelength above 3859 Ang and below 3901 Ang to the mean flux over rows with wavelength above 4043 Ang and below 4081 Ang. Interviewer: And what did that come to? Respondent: 0.15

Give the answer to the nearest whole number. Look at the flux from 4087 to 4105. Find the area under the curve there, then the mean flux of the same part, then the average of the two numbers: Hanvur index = 32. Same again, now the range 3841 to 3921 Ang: 134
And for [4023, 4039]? 25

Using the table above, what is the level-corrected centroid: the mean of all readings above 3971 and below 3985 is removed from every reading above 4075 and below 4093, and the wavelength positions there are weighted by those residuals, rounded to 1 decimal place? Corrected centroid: 4086.5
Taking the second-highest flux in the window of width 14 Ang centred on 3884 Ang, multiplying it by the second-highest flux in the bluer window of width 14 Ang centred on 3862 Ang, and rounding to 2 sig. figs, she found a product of 13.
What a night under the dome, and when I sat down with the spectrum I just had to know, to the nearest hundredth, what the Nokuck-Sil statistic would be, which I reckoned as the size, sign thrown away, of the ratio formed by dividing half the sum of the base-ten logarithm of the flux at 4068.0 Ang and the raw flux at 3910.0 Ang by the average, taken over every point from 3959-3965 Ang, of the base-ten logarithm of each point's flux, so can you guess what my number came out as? 3.55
